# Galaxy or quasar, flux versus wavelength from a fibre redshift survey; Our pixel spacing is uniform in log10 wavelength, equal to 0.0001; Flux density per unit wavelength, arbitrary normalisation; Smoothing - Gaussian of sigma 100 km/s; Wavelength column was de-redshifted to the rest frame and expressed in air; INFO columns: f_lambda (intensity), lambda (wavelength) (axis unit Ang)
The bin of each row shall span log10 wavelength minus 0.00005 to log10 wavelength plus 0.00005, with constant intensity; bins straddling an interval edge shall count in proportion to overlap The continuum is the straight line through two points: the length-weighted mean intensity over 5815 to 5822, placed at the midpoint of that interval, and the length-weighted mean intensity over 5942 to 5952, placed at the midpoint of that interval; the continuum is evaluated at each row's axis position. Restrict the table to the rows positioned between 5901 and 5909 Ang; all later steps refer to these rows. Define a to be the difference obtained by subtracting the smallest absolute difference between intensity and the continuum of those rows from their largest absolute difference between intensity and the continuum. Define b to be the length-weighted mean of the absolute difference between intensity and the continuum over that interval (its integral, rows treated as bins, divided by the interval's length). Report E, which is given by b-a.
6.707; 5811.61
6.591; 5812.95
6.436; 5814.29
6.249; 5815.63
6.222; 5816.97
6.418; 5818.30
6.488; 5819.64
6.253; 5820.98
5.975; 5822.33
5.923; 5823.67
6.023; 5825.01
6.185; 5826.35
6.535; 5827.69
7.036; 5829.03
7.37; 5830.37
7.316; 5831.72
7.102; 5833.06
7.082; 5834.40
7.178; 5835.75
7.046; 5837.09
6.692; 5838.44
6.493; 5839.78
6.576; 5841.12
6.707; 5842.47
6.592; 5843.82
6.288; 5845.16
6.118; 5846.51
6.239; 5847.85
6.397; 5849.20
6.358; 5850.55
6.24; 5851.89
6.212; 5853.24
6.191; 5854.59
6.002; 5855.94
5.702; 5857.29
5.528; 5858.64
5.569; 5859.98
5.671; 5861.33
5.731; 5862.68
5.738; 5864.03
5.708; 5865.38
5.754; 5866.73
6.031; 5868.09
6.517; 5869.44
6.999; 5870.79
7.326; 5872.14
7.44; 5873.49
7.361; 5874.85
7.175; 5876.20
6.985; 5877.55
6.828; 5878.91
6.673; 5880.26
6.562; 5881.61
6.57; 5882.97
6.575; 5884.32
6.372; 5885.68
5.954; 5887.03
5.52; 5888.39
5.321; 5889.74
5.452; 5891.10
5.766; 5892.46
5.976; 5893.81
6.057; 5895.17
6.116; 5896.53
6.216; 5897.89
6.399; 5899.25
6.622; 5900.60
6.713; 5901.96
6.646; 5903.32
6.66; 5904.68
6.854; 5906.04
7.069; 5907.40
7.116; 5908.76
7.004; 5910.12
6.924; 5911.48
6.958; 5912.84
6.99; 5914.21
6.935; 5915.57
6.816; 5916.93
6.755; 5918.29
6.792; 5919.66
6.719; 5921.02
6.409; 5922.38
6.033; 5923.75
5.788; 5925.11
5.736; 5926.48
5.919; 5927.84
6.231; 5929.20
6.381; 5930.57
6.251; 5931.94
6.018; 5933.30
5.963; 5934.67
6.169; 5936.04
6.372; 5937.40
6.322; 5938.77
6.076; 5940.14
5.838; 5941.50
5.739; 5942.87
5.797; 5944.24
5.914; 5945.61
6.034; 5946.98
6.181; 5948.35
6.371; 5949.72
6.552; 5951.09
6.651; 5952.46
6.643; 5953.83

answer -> 0.2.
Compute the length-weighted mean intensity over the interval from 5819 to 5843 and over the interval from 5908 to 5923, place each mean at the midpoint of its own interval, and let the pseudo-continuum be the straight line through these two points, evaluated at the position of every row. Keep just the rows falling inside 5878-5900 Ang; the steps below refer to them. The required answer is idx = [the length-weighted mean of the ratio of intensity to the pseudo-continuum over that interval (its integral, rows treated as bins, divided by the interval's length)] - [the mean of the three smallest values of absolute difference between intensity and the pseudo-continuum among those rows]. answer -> 0.78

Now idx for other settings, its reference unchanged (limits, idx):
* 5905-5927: 0.93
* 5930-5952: 0.41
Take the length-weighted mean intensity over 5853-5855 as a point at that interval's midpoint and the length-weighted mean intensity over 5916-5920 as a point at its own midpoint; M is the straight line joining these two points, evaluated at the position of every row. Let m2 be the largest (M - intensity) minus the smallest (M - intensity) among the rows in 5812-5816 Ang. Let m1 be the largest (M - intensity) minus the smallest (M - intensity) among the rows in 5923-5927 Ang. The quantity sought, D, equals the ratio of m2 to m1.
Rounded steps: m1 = 0.3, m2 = 0.37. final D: 1.14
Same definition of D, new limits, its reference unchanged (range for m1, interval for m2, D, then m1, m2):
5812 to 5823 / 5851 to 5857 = 0.39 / 0.7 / 0.28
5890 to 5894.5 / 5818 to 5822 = 0.50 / 0.5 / 0.25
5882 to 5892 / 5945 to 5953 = 0.51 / 1.3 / 0.67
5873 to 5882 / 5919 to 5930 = 1.17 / 1.0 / 1.12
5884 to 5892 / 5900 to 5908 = 0.29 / 1.3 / 0.38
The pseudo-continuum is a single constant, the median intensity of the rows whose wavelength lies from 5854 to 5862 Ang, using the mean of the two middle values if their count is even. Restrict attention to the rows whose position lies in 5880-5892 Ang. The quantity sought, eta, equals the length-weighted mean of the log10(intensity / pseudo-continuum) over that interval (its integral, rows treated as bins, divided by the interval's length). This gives 0.028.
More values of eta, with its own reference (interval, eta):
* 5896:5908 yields 0.064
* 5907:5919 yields 0.087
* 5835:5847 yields 0.067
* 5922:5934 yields 0.029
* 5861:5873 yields 0.035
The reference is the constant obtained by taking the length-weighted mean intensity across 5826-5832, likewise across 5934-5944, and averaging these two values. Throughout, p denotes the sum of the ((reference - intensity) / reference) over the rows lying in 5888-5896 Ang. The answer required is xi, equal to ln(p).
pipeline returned -0.3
